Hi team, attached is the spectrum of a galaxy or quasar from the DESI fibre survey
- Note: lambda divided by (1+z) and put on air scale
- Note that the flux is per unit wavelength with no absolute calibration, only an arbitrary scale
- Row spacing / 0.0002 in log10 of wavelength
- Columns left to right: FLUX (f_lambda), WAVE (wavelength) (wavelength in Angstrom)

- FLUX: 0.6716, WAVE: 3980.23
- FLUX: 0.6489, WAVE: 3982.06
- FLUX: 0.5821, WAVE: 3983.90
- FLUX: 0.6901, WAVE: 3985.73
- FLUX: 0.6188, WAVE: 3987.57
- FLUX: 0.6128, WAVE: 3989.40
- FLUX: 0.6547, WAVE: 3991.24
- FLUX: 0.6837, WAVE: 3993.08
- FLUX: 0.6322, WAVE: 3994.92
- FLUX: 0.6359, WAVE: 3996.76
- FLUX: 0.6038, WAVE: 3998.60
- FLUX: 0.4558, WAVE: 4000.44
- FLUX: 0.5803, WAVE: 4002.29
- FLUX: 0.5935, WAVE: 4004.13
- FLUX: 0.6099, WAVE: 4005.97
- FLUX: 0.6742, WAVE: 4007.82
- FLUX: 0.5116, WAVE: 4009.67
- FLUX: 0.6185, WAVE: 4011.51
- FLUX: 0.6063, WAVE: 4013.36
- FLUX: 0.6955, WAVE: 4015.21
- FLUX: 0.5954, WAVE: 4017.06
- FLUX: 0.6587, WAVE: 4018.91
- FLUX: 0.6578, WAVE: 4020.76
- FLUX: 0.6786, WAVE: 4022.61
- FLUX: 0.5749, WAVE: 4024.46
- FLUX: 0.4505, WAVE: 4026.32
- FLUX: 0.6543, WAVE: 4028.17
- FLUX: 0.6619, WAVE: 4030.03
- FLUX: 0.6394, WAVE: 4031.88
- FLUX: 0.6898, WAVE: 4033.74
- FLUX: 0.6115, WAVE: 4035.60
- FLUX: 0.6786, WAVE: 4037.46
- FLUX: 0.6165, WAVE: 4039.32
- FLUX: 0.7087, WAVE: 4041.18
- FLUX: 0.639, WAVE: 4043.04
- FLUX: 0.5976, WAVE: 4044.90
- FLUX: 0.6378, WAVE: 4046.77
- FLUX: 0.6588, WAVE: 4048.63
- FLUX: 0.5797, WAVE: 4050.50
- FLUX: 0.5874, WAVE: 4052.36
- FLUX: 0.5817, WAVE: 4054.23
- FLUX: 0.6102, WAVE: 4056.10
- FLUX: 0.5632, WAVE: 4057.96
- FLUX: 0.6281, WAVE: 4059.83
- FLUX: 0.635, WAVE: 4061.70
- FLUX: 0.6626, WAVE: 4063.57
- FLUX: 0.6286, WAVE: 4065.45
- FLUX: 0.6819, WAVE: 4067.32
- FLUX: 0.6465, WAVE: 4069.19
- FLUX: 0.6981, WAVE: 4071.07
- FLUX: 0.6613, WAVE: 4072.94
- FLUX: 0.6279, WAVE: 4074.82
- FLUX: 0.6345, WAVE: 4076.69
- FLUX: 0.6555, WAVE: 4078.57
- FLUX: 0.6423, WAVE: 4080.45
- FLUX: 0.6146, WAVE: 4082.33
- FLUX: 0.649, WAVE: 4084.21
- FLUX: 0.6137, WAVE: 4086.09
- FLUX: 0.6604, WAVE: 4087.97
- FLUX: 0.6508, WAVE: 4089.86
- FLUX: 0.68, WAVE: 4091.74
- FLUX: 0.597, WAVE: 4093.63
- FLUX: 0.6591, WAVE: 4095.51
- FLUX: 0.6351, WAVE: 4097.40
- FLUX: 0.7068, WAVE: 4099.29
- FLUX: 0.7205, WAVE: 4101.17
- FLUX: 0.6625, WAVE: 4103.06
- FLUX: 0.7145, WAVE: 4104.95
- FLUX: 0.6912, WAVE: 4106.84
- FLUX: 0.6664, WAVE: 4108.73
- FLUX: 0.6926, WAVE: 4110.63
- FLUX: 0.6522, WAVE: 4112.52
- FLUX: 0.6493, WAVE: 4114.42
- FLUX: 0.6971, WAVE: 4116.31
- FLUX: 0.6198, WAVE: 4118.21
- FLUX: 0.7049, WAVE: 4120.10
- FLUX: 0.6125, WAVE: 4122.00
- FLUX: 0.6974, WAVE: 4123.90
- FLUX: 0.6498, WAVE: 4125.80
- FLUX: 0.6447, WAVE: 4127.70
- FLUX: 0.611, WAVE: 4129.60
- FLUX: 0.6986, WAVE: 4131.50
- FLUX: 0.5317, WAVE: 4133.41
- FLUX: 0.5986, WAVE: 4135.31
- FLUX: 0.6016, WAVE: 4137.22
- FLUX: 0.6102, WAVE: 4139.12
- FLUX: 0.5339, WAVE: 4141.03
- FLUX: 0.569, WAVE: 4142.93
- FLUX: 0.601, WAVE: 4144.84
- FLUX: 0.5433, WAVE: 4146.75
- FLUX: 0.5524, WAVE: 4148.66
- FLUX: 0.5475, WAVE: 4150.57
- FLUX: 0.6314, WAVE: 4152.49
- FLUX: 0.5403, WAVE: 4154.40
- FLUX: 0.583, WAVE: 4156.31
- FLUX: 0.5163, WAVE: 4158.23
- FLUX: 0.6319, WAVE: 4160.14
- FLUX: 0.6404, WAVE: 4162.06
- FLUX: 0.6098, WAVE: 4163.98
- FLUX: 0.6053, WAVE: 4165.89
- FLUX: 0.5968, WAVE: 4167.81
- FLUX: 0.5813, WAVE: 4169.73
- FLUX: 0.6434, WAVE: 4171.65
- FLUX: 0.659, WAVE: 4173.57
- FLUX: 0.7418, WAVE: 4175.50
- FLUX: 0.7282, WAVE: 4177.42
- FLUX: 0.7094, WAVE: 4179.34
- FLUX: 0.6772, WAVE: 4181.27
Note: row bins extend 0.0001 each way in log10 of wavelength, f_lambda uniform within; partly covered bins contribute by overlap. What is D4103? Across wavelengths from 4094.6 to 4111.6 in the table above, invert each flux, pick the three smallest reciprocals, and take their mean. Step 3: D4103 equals 1.40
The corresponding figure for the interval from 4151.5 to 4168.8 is 1.58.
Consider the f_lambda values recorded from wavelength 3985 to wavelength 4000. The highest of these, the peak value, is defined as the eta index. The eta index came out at 0.6901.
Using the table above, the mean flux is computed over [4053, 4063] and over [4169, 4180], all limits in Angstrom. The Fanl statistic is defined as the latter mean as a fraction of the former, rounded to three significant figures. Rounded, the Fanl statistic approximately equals 1.12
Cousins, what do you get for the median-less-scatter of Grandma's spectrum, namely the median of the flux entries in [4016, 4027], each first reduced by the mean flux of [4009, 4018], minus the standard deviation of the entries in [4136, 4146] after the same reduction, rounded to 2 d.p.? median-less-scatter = -0.01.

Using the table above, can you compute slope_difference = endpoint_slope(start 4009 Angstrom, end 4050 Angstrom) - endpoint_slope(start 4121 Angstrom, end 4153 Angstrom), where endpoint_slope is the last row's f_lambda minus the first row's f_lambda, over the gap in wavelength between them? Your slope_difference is 0.003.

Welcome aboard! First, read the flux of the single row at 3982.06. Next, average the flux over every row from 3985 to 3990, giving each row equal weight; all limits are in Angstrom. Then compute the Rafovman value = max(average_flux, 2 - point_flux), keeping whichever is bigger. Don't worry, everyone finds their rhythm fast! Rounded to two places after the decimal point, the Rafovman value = 1.35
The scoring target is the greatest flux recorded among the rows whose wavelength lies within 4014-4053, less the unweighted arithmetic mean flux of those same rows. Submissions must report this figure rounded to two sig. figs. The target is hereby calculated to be 0.077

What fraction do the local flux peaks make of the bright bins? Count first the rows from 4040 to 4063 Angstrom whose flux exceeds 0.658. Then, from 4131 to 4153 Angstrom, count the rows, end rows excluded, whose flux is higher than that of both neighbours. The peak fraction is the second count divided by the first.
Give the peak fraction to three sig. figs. 1.50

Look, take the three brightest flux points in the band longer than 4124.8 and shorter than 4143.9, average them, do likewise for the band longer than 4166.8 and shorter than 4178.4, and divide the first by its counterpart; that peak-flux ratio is 0.94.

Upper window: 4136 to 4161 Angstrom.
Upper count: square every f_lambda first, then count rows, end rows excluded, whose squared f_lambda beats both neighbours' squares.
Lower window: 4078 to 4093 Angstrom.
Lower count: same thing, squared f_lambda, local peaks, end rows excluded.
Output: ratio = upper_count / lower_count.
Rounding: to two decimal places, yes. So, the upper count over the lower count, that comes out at 2.50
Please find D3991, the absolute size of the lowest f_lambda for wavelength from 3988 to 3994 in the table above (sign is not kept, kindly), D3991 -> 0.61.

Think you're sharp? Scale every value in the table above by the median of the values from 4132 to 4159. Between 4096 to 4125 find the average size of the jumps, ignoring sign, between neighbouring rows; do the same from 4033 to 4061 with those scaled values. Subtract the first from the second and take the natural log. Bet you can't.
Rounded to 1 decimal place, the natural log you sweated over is -7.5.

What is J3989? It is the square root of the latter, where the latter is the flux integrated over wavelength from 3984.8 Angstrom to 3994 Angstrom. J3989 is 2.45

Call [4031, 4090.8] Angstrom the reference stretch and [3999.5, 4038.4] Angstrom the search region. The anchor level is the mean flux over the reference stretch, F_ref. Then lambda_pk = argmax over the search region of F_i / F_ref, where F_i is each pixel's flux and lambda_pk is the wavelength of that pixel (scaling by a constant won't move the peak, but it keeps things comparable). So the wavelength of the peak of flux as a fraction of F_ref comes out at 4015.21 Angstrom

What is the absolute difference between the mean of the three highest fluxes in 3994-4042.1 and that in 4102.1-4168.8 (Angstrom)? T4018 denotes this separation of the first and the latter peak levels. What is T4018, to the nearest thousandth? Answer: 0.008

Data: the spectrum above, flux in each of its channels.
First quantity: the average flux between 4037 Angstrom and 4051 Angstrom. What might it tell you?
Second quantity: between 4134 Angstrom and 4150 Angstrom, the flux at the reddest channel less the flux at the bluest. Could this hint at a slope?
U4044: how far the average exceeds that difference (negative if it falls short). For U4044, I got 0.69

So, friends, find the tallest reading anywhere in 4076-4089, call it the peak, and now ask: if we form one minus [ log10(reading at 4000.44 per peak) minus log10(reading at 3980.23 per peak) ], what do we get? 1.168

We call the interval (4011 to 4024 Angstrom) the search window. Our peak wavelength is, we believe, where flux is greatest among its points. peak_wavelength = 4015.21 Angstrom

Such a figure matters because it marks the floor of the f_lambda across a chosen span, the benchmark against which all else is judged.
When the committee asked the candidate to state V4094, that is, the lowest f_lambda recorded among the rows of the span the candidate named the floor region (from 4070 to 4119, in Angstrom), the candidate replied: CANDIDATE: 0.597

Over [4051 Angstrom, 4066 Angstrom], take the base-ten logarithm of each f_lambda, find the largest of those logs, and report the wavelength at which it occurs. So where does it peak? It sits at 4063.57 Angstrom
